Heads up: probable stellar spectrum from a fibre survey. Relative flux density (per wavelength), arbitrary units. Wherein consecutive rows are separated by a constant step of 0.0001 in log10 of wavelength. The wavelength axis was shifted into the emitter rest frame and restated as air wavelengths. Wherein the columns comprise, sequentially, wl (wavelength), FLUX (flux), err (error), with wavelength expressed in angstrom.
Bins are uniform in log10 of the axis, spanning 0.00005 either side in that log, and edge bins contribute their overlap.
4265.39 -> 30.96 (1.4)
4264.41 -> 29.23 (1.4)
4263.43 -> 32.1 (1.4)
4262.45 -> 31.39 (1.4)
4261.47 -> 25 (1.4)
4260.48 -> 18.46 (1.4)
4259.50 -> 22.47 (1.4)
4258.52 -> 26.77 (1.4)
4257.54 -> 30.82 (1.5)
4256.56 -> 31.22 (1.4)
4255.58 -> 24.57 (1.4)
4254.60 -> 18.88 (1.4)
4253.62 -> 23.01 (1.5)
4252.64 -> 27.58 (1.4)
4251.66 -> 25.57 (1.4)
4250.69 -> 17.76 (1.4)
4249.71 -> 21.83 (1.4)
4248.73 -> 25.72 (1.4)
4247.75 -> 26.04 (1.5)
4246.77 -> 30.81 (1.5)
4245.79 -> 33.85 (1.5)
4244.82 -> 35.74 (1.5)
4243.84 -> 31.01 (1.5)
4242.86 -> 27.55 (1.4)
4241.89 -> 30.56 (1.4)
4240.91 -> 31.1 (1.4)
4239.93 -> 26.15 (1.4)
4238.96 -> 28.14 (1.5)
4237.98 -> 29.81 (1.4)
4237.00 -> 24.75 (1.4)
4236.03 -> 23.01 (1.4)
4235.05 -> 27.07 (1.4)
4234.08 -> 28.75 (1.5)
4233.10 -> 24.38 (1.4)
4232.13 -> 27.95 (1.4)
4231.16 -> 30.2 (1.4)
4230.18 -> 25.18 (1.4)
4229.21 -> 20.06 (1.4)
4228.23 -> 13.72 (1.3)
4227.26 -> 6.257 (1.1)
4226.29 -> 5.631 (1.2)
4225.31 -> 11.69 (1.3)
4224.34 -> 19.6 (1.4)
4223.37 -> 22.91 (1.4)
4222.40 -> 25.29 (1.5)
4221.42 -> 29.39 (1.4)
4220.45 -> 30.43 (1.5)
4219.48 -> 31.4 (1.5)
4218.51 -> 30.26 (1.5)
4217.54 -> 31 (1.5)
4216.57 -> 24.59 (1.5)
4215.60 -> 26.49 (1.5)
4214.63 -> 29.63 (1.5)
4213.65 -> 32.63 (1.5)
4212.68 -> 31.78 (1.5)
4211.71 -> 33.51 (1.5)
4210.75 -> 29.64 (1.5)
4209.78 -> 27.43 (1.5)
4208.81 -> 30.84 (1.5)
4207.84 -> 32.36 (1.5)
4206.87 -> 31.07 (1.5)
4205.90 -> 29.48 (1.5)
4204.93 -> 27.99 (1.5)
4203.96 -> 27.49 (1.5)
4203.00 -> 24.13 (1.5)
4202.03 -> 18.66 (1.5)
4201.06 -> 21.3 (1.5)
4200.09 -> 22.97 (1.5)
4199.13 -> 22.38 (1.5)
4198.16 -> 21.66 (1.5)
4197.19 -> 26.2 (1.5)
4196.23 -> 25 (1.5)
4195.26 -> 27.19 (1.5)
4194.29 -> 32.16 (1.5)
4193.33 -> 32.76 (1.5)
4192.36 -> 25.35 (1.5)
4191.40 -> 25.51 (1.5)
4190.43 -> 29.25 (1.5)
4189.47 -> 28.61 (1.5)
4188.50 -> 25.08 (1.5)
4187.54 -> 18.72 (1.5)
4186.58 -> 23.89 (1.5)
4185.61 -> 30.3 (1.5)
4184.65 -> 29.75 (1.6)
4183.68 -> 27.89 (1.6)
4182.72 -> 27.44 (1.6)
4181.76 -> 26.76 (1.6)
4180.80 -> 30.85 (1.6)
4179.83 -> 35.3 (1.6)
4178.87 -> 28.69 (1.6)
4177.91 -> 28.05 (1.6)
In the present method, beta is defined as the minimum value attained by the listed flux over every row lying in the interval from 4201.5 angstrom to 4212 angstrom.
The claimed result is 18.66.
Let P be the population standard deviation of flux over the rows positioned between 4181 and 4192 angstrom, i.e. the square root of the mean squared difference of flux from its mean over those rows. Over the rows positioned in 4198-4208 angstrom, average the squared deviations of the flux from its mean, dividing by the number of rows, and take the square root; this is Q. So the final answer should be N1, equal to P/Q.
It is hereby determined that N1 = 0.74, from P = 3.2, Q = 4.28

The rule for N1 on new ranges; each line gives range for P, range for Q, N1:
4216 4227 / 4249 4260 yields 1.95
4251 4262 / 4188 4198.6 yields 1.26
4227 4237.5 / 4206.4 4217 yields 2.55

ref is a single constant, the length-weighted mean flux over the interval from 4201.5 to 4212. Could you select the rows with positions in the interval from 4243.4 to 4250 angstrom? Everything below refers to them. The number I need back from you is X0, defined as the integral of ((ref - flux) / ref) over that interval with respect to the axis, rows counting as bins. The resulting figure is -0.3 angstrom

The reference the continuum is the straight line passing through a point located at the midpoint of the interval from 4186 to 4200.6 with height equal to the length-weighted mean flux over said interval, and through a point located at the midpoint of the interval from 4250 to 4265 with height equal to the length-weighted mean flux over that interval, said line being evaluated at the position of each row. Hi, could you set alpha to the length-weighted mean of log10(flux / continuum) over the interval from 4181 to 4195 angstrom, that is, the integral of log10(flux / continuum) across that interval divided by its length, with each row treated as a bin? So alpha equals 0.023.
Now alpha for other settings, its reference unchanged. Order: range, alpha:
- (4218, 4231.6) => -0.131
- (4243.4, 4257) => 0.008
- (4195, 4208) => -0.012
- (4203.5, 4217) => 0.060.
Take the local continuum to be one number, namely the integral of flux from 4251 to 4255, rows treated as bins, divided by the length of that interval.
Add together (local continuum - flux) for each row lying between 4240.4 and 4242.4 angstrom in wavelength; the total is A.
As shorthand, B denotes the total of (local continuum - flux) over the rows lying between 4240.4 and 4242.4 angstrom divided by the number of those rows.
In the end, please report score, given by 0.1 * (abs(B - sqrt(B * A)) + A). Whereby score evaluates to 0.3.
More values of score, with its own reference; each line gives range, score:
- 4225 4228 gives 5.9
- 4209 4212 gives -0.2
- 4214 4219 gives -0.8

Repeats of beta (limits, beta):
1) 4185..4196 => 18.72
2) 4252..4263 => 18.46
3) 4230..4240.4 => 23.01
